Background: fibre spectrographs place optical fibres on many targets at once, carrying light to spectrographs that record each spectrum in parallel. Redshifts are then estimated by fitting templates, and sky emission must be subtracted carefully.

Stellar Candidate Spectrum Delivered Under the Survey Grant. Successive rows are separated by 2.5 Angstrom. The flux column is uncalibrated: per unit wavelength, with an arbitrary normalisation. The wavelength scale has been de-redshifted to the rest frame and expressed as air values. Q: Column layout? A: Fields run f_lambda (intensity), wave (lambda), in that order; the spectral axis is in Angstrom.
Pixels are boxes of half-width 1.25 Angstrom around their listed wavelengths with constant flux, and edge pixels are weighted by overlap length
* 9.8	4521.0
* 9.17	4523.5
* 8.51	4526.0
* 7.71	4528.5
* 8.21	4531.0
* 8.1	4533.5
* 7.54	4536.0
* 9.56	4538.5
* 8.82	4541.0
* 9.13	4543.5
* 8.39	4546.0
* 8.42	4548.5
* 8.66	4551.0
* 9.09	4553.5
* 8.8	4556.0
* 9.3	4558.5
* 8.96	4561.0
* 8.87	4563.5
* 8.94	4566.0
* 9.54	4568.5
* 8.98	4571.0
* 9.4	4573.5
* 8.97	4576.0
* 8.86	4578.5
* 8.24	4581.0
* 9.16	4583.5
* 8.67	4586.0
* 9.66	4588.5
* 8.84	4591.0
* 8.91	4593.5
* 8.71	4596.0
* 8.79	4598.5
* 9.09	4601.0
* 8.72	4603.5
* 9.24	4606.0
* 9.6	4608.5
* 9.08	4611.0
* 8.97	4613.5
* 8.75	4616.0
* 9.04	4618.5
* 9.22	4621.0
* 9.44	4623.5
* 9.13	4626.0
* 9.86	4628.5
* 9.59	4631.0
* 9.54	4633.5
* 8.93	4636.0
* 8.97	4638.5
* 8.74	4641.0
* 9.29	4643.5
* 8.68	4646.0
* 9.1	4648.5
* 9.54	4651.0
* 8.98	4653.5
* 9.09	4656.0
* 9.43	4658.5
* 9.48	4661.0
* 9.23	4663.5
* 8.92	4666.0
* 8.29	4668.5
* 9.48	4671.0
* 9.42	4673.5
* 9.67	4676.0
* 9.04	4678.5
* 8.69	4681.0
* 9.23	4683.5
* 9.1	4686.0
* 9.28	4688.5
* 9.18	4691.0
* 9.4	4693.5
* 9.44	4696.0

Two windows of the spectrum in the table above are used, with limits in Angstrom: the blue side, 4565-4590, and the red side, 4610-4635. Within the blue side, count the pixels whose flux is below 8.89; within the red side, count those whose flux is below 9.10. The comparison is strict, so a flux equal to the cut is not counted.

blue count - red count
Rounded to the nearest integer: -1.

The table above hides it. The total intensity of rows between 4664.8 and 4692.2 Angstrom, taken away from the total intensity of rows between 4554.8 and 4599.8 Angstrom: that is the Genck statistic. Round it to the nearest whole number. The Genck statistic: 61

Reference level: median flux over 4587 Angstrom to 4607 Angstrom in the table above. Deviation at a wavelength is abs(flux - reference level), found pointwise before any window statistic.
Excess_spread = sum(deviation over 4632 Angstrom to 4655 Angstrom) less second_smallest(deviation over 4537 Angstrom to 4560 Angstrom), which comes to 2.5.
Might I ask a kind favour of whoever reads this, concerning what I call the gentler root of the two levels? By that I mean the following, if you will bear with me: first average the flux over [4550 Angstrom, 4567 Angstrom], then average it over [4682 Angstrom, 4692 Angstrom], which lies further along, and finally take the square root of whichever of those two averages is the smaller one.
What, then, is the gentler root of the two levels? 2.99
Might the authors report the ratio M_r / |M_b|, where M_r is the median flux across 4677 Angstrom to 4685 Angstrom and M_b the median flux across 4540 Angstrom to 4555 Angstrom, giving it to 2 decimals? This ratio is 1.03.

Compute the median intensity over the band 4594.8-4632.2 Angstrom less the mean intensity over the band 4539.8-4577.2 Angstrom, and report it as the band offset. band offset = 0.14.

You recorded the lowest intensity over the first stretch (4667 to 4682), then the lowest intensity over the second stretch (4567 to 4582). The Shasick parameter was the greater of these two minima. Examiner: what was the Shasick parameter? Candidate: 8.29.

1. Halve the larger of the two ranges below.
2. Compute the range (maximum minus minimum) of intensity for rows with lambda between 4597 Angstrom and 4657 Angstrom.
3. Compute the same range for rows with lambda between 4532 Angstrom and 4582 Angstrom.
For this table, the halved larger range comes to 1.01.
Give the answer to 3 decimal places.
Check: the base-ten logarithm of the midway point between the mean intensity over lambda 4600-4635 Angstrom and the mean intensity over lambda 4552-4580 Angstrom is 0.961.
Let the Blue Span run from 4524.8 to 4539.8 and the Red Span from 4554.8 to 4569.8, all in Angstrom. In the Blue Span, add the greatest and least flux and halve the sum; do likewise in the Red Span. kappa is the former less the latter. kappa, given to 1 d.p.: -0.6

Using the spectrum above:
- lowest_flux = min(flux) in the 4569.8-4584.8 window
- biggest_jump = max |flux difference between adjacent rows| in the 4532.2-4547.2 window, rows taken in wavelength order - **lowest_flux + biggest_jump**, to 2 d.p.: 10.26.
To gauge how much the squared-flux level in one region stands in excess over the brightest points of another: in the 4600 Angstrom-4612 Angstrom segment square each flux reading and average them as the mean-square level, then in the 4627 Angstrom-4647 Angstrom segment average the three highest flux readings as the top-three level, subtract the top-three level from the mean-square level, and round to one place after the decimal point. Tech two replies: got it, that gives 74.1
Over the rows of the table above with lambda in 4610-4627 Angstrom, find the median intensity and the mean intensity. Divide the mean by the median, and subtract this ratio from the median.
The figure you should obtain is 8.08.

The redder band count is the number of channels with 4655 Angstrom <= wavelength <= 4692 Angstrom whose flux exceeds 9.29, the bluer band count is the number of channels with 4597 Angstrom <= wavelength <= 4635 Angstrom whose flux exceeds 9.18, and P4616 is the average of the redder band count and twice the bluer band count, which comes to 9.5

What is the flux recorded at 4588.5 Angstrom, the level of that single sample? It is 9.66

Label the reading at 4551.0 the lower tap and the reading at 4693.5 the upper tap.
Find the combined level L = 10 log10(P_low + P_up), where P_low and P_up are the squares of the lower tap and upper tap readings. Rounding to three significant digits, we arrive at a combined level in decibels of 22.1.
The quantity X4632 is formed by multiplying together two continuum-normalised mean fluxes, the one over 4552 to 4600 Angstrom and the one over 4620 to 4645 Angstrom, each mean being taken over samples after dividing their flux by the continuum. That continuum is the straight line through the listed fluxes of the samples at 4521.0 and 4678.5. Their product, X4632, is 0.94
